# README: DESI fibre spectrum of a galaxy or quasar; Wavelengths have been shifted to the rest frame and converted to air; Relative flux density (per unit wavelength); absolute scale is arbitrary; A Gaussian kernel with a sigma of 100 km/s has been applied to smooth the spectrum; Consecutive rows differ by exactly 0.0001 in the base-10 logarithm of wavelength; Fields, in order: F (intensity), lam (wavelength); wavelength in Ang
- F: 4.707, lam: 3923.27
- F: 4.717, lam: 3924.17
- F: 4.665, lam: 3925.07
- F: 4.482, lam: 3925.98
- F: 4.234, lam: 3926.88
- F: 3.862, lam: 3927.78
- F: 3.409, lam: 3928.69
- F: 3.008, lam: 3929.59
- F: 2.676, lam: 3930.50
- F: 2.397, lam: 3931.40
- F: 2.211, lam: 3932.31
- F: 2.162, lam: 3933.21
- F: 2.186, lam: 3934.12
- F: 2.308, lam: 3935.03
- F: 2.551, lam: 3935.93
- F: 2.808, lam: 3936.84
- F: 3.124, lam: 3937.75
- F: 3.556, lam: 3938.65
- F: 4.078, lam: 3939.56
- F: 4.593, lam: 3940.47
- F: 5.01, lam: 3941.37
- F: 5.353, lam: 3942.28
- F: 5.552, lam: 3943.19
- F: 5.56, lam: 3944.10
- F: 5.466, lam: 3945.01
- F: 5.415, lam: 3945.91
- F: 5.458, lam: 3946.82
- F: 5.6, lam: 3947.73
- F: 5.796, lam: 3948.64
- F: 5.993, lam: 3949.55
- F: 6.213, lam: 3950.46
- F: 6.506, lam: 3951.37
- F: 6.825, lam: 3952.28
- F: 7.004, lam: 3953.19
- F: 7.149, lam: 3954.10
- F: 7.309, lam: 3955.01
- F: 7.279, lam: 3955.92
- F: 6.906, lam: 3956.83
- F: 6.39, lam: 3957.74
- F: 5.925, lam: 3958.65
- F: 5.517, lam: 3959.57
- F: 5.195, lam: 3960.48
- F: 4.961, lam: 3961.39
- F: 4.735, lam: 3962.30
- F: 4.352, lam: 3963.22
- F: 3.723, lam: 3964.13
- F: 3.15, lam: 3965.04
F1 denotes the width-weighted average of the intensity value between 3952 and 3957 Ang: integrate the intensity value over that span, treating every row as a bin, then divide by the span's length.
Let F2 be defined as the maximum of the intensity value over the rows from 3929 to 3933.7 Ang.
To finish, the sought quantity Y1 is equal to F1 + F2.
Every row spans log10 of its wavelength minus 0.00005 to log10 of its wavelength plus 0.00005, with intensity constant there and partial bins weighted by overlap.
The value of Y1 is 10.1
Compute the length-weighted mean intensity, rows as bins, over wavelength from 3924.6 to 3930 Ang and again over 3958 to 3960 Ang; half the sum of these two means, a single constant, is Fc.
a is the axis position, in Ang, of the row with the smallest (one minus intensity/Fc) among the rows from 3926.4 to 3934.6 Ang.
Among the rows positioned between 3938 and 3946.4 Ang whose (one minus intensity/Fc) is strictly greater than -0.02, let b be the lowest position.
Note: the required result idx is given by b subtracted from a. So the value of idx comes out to -11.8 Ang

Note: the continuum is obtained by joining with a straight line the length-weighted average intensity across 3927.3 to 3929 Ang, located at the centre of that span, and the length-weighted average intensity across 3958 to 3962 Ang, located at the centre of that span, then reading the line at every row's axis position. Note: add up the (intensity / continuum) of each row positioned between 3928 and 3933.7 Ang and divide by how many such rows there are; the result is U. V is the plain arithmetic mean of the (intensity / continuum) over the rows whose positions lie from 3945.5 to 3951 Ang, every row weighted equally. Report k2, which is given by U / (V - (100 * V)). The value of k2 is -0.006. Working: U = 0.70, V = 1.2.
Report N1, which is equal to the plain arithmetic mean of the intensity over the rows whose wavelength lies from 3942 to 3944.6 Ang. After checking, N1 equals 5.5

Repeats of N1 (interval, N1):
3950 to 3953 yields 6.5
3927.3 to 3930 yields 3.4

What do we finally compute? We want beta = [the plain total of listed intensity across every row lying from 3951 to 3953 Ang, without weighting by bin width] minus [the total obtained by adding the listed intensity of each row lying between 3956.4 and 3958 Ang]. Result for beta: 0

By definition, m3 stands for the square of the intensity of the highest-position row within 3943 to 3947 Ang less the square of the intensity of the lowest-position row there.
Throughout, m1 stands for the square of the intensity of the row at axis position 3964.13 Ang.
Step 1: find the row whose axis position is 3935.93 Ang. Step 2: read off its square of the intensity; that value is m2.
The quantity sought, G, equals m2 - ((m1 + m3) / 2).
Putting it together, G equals 0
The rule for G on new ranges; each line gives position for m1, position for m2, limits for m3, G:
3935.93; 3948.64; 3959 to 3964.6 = 39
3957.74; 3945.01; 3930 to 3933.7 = 11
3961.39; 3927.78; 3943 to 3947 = 3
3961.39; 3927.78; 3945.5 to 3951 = -2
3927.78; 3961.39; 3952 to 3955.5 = 14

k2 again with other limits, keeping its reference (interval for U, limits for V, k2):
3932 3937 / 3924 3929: -0.005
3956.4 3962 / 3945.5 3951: -0.009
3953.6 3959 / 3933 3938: -0.021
